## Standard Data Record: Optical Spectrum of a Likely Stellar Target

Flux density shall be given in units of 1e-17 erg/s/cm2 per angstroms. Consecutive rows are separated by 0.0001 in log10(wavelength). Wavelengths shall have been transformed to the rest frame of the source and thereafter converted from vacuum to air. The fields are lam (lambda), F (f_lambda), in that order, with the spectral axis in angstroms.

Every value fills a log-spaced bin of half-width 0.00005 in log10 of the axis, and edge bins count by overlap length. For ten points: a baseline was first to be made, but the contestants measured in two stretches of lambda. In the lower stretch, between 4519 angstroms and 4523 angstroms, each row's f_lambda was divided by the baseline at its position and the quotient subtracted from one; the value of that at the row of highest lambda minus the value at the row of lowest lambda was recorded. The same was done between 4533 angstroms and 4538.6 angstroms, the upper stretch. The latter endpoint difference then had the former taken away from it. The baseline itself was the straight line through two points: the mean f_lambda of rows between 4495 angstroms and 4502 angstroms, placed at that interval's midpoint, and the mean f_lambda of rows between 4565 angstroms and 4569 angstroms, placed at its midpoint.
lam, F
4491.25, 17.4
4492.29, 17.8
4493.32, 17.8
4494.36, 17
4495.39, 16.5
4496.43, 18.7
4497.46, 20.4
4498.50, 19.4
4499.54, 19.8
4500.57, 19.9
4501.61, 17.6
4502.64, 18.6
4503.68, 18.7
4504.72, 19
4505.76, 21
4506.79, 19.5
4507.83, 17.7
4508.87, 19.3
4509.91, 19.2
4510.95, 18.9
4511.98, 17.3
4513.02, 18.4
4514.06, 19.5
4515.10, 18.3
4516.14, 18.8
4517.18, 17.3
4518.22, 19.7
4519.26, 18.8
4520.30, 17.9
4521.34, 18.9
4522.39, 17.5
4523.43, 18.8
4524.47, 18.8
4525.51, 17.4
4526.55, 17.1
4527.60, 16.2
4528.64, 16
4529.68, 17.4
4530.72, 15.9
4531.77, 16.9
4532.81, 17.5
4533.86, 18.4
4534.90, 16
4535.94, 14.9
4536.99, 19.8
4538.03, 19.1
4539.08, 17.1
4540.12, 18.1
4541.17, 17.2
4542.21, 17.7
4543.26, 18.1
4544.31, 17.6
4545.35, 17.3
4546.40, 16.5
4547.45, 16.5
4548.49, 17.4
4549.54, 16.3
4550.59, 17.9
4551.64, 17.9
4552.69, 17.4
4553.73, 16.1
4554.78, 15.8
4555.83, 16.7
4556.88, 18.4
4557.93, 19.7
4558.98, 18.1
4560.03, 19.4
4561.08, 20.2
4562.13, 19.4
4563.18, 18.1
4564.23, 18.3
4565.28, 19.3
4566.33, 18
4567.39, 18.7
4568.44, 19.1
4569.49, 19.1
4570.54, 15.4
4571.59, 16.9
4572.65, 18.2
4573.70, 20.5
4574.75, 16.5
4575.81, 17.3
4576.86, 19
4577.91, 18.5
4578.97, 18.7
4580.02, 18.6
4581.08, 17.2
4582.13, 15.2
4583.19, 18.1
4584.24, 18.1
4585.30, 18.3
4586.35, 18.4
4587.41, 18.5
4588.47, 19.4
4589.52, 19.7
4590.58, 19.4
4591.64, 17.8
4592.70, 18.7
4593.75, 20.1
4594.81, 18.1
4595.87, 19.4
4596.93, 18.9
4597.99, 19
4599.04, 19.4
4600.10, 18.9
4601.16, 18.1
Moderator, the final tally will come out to -0.11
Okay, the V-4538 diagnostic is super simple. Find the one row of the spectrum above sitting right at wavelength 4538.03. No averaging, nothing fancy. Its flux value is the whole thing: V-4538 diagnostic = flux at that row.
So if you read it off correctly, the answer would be 19.1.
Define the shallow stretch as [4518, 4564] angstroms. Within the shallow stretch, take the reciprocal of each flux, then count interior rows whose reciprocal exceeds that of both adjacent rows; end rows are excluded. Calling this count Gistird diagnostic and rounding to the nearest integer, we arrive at 10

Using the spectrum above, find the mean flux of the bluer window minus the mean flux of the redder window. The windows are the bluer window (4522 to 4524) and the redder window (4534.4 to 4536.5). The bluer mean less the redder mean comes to 2.7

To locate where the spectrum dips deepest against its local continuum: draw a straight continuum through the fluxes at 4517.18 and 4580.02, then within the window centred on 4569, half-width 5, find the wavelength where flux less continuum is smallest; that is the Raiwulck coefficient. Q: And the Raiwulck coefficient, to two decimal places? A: 4570.54 angstroms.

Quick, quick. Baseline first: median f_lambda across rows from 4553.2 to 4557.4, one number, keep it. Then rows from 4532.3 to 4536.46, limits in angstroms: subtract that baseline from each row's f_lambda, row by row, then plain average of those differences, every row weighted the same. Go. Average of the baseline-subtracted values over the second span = 0.3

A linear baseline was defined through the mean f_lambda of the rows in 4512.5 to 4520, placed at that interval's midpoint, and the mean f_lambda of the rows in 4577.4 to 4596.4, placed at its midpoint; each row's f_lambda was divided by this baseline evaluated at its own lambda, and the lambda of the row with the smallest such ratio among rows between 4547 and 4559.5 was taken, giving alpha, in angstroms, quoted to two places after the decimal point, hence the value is 4554.78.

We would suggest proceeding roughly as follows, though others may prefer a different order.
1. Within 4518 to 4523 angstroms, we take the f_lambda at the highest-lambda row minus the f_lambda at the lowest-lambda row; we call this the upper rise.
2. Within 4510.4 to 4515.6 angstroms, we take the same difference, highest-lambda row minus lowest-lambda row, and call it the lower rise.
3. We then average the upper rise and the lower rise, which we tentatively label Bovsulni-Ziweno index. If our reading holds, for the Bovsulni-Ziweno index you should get -1.4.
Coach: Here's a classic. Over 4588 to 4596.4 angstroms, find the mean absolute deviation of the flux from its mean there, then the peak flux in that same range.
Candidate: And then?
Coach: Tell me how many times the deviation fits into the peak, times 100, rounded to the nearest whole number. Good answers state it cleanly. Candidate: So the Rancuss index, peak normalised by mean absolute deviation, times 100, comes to 3063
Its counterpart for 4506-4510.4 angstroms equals 3184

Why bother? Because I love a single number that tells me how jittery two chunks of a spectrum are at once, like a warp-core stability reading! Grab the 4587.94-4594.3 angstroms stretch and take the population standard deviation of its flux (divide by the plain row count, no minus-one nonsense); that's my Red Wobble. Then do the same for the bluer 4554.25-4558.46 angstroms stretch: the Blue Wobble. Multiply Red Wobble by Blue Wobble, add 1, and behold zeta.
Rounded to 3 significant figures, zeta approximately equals 2.13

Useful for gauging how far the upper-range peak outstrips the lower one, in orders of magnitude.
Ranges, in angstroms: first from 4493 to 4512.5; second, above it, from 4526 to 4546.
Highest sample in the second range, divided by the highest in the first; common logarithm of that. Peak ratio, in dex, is -0.026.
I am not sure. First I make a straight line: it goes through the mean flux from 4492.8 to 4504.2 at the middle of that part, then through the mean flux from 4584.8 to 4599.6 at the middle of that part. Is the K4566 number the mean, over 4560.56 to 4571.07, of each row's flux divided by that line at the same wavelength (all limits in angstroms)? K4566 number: 0.99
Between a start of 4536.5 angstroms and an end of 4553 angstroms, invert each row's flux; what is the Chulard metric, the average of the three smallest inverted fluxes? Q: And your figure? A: 0.053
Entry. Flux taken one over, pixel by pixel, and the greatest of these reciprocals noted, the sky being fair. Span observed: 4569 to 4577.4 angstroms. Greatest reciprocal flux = 0.065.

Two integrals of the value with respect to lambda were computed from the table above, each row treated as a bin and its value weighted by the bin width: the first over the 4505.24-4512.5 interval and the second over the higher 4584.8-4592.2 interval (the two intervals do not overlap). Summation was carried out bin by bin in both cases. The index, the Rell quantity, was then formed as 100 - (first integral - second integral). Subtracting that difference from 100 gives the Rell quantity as 101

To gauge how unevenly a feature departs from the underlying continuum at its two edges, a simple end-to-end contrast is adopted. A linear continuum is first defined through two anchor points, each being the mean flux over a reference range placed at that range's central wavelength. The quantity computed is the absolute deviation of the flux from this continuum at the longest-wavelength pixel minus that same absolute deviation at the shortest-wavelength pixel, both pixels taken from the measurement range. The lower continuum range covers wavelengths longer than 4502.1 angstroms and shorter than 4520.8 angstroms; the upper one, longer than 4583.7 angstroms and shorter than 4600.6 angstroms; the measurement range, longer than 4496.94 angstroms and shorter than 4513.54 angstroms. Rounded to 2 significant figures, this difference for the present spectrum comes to -1.3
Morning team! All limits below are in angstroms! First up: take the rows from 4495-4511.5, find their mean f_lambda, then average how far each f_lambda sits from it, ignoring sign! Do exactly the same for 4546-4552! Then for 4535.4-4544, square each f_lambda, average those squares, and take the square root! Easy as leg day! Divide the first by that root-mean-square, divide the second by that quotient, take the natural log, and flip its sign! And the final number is -2.7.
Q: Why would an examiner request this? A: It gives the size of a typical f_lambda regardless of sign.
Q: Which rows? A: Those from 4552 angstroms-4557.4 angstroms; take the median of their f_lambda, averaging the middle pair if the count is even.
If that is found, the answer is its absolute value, 16.7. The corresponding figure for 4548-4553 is 17.4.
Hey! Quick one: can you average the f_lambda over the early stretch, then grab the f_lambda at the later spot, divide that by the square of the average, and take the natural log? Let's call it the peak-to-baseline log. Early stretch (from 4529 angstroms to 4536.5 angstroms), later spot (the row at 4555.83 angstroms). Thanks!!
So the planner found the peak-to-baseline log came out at -2.82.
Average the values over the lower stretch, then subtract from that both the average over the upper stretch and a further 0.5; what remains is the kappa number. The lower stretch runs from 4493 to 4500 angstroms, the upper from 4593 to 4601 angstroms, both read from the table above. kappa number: -1.1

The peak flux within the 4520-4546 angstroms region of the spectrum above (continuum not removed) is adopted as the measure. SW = 19.8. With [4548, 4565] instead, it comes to 20.2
